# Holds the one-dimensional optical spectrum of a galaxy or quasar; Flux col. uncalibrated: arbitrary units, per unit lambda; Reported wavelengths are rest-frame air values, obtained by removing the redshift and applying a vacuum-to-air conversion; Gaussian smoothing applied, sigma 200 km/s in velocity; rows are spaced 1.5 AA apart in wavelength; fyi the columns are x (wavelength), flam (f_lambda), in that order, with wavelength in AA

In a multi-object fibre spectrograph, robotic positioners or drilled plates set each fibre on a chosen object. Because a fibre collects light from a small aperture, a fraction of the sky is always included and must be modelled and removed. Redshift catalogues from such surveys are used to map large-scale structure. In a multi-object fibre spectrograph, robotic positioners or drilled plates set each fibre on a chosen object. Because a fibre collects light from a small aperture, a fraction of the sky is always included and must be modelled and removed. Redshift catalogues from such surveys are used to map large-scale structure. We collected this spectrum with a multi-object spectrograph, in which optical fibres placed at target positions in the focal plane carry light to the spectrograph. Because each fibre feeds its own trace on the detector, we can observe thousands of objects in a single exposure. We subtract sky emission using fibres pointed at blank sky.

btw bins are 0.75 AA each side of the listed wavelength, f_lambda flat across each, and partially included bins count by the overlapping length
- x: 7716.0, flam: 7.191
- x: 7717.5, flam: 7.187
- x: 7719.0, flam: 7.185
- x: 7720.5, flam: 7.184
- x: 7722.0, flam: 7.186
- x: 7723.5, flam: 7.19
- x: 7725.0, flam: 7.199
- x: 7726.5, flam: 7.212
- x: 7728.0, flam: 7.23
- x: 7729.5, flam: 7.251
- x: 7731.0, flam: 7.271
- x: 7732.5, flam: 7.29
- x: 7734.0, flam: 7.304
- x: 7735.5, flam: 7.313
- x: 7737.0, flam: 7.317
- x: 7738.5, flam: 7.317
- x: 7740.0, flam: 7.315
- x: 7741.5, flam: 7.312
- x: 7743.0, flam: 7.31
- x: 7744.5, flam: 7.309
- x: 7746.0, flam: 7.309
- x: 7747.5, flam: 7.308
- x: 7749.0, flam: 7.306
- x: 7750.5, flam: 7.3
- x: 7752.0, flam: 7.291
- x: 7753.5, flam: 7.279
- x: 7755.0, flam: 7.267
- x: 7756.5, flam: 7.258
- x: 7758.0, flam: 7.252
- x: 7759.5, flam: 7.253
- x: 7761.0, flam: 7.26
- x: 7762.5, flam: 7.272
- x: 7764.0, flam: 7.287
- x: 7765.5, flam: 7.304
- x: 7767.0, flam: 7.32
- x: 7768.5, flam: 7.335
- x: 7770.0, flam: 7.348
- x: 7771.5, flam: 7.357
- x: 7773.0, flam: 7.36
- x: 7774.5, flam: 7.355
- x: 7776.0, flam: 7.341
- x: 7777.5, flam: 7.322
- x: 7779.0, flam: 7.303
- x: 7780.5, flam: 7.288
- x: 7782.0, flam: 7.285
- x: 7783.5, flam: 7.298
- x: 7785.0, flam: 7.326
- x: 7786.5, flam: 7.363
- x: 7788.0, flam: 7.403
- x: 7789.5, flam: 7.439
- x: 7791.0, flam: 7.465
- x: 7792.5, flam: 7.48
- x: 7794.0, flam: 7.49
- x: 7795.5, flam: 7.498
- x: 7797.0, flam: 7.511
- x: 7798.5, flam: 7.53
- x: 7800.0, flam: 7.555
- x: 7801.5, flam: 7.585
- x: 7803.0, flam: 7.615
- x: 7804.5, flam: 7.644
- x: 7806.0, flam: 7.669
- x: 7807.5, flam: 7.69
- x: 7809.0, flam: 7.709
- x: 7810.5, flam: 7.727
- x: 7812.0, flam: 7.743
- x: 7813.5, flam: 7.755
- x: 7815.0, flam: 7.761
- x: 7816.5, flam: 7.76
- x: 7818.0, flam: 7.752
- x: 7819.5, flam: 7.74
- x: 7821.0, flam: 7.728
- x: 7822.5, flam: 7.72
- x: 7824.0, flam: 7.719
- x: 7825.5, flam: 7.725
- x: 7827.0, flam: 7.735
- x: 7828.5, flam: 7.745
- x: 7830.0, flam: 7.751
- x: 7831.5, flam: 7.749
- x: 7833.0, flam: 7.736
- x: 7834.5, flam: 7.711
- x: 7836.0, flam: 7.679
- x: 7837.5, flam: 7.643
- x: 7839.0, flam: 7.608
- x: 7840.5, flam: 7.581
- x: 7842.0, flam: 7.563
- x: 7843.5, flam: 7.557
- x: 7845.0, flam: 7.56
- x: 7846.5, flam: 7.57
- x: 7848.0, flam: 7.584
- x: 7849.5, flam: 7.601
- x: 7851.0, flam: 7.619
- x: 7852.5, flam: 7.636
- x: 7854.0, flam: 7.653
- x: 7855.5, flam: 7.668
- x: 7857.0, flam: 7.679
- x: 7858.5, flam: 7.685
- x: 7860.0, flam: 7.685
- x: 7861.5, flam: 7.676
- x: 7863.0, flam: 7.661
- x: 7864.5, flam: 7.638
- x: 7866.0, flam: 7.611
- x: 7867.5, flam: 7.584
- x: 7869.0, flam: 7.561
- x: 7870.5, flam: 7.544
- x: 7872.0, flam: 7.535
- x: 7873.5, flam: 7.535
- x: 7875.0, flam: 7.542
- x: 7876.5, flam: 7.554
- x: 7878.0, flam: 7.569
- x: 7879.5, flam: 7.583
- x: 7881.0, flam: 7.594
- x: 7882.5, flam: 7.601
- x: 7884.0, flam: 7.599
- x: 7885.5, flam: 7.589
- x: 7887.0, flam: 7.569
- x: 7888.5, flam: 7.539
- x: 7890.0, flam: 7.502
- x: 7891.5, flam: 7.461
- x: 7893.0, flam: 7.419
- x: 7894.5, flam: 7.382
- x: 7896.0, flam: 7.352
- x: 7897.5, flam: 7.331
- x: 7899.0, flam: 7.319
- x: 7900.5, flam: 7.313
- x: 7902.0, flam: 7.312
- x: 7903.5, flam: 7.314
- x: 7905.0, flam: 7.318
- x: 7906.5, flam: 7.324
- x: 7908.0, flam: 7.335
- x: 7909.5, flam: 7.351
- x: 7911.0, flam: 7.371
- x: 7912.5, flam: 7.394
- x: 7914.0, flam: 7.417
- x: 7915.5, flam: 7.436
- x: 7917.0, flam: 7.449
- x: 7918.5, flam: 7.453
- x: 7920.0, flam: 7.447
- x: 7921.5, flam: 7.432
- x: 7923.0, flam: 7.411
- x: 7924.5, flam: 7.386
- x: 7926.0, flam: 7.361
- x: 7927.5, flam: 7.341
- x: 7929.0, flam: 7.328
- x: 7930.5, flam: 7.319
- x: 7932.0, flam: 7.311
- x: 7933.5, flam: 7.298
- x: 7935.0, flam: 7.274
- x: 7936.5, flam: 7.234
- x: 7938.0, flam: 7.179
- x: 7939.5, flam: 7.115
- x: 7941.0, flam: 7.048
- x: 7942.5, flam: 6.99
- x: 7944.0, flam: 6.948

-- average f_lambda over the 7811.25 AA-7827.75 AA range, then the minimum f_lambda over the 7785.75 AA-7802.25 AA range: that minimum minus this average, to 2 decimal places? -0.38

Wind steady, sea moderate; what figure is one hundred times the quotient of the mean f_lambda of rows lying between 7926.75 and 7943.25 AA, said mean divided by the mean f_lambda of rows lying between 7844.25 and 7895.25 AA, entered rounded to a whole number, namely 95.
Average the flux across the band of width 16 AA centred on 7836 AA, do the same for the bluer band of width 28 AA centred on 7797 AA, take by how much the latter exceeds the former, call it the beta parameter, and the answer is -0.14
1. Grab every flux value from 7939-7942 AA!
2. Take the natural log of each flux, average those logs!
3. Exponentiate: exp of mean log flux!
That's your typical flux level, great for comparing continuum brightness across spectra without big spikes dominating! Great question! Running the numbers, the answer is 7.08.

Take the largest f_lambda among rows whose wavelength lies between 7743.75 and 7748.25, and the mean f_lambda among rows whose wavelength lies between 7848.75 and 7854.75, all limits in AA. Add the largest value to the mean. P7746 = 14.9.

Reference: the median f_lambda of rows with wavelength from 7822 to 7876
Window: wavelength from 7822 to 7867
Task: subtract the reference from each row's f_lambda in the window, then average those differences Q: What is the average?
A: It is 0.02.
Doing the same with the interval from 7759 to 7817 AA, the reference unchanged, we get -0.18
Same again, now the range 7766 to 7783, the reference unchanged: -0.31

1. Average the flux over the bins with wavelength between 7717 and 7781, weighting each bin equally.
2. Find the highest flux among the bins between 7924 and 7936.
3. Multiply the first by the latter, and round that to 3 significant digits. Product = 53.8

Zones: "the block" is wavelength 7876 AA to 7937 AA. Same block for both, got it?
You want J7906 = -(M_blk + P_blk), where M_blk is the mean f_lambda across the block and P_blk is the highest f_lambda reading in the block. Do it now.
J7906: -15.01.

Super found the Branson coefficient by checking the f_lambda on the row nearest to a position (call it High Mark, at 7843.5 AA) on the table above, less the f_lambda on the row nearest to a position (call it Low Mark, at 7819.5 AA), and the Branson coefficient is -0.18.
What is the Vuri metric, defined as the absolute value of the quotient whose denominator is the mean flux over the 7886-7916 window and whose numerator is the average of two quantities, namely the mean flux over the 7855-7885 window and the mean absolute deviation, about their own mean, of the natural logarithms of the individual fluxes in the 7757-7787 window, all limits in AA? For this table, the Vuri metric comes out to 0.515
